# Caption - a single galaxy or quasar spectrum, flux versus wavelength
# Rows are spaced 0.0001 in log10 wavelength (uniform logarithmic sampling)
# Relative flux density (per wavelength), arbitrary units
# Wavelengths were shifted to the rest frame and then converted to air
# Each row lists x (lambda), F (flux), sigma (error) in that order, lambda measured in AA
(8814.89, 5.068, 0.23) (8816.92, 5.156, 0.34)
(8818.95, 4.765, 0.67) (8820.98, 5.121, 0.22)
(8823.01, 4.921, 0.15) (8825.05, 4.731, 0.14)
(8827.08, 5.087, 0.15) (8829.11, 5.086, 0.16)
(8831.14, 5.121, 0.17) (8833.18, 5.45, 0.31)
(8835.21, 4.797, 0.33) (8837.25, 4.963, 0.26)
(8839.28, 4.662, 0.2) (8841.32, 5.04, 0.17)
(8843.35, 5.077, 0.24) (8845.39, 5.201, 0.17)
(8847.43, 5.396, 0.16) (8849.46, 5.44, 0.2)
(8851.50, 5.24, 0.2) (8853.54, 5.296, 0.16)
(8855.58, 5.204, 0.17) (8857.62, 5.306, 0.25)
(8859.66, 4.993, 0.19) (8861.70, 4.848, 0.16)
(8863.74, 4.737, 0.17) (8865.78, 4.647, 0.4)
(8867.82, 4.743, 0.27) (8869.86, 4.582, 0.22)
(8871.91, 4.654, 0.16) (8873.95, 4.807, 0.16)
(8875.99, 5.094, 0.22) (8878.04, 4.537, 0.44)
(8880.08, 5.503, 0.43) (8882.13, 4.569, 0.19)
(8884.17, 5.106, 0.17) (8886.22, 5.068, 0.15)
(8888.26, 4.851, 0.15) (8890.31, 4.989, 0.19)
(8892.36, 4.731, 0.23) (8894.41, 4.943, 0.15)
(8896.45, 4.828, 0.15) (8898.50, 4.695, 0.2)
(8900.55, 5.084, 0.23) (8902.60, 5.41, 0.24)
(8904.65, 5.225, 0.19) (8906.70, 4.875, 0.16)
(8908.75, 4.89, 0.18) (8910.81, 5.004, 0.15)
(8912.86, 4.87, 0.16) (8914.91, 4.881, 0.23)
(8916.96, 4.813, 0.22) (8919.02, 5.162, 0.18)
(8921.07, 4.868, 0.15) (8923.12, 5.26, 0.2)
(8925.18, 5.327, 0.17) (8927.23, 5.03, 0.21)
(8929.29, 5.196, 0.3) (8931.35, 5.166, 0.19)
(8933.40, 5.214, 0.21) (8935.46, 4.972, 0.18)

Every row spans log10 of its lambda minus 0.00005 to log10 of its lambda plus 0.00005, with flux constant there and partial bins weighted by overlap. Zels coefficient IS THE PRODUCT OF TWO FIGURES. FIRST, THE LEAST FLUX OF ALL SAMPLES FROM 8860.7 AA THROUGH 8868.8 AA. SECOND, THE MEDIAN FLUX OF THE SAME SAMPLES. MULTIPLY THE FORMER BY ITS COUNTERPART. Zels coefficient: 22.0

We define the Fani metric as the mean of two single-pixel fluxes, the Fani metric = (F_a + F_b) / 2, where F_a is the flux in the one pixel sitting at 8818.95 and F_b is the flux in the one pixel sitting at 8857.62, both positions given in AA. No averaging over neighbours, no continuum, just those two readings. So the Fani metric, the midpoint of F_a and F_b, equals 5.04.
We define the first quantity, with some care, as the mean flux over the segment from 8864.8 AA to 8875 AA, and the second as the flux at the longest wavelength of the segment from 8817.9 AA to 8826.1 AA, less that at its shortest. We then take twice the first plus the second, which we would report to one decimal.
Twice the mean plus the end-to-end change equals 9.3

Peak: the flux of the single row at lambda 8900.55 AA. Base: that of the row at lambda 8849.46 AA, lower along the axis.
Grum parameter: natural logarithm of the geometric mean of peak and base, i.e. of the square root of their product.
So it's 1.66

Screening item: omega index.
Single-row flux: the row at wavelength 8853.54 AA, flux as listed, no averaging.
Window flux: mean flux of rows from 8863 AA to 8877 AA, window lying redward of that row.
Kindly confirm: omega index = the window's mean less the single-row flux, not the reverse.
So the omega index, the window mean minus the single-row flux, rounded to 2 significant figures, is -0.54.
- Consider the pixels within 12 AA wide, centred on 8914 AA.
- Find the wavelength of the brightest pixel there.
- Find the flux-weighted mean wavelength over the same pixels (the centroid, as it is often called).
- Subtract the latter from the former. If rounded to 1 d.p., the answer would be 5.1 AA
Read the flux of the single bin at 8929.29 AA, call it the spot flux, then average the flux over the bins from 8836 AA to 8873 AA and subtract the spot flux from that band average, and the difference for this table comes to -0.2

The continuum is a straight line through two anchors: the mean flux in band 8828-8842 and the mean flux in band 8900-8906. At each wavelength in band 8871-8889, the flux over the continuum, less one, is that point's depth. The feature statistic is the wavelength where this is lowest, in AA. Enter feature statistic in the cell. 8878.04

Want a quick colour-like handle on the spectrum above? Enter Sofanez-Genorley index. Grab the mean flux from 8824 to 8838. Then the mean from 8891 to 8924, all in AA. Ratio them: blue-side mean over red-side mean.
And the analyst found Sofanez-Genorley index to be 1.01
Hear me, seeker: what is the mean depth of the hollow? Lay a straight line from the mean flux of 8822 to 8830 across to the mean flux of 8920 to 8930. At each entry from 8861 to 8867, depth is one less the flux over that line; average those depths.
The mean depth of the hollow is 0.06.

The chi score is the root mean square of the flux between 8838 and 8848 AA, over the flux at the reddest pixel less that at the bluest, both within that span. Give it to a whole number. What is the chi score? 7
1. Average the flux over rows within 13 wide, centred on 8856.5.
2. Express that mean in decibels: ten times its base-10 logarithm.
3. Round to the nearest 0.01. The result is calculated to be 7.12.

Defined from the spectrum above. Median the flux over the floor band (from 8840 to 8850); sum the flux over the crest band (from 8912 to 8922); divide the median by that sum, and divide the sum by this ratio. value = 116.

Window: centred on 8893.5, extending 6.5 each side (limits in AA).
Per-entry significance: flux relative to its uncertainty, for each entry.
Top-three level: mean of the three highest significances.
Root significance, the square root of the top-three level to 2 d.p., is 5.70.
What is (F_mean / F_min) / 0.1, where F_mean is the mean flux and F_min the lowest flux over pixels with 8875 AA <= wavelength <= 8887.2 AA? 11.0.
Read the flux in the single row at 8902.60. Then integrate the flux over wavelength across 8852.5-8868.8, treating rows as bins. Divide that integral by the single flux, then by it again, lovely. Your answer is 2.77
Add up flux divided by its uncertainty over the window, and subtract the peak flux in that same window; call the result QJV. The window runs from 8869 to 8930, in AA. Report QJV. 773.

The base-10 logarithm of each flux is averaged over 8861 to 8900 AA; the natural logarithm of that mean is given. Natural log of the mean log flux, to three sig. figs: -0.379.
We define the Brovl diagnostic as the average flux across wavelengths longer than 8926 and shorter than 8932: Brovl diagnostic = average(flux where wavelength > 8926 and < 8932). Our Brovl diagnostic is 5.13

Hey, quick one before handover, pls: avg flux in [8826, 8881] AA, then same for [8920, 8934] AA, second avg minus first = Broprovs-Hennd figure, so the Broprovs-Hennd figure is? 0.13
